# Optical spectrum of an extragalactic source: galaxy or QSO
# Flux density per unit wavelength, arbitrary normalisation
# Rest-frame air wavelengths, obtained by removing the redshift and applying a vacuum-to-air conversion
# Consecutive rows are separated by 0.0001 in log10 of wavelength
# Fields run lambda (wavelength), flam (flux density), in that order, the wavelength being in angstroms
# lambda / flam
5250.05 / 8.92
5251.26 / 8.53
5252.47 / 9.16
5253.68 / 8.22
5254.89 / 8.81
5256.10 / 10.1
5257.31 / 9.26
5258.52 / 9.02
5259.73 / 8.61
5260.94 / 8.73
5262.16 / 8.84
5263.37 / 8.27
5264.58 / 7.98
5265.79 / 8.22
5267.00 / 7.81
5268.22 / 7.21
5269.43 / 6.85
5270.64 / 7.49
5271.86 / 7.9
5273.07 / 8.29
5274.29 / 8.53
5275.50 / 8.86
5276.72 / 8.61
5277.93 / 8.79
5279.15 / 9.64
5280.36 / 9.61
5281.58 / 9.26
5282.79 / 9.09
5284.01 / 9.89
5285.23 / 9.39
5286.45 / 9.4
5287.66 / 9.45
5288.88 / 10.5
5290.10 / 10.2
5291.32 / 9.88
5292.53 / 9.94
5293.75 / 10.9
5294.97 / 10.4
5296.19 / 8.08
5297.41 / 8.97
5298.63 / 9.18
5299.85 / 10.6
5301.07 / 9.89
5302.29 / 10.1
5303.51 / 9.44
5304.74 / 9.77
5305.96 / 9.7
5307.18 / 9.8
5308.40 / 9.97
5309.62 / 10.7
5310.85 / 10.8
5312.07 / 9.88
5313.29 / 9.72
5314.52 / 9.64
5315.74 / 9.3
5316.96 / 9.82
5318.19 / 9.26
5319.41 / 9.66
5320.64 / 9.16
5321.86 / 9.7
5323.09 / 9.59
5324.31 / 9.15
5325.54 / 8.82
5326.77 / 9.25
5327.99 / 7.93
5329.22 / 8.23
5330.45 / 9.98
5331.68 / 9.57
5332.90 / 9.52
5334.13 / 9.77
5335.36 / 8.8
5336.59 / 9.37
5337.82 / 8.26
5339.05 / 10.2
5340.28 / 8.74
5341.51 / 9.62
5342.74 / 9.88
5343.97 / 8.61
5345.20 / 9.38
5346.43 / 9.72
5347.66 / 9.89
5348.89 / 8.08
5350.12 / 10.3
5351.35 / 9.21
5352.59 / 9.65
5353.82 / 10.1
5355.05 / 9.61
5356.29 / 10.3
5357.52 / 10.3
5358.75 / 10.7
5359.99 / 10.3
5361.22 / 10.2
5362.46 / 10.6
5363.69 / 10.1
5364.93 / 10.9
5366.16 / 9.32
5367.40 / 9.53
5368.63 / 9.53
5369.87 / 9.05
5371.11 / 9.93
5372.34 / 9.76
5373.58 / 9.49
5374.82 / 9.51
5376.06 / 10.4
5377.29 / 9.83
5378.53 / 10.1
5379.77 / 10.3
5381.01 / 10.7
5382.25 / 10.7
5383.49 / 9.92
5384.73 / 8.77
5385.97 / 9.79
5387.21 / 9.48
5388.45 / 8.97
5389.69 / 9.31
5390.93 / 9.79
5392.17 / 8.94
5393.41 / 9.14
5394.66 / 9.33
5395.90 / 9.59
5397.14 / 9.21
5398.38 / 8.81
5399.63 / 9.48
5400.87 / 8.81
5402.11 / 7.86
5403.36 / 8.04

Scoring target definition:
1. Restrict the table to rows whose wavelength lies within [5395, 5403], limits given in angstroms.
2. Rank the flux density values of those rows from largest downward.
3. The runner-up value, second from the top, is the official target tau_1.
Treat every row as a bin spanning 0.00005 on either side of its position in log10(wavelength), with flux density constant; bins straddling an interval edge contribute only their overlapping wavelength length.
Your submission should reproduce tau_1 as 9.48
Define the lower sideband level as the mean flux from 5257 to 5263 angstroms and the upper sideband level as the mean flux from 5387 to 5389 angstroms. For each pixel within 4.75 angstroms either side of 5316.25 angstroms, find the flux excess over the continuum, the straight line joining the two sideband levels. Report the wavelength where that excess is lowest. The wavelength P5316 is 5320.64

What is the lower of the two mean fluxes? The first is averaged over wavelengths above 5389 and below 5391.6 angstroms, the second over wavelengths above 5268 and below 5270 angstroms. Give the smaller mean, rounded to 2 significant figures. 7.0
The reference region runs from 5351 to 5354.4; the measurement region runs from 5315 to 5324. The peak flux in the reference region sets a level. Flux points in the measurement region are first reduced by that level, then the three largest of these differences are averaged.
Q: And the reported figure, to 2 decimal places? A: -0.37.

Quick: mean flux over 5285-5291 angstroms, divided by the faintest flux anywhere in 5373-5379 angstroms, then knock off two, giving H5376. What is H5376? -0.97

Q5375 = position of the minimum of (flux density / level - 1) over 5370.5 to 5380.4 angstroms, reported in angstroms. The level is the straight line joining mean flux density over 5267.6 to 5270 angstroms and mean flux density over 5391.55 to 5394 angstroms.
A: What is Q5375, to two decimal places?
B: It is 5374.82 angstroms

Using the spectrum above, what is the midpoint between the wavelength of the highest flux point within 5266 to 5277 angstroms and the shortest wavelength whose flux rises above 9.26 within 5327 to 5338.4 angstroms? 5303.0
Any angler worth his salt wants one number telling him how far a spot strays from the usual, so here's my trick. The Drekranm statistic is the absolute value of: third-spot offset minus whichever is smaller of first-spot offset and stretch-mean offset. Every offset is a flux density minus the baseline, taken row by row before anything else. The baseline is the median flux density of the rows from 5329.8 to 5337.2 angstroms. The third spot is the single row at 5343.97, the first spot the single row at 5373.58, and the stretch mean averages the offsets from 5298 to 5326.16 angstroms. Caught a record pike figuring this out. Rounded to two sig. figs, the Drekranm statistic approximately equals 0.88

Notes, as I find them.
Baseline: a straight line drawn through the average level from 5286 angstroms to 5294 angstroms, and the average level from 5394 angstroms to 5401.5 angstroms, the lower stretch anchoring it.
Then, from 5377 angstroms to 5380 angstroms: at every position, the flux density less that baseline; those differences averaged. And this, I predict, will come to 0.72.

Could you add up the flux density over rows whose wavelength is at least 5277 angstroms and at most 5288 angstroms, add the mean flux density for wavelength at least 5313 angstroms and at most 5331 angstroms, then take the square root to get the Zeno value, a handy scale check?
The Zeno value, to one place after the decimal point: 9.7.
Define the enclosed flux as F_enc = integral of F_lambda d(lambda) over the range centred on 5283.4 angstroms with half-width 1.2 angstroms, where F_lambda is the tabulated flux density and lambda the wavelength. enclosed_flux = 23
